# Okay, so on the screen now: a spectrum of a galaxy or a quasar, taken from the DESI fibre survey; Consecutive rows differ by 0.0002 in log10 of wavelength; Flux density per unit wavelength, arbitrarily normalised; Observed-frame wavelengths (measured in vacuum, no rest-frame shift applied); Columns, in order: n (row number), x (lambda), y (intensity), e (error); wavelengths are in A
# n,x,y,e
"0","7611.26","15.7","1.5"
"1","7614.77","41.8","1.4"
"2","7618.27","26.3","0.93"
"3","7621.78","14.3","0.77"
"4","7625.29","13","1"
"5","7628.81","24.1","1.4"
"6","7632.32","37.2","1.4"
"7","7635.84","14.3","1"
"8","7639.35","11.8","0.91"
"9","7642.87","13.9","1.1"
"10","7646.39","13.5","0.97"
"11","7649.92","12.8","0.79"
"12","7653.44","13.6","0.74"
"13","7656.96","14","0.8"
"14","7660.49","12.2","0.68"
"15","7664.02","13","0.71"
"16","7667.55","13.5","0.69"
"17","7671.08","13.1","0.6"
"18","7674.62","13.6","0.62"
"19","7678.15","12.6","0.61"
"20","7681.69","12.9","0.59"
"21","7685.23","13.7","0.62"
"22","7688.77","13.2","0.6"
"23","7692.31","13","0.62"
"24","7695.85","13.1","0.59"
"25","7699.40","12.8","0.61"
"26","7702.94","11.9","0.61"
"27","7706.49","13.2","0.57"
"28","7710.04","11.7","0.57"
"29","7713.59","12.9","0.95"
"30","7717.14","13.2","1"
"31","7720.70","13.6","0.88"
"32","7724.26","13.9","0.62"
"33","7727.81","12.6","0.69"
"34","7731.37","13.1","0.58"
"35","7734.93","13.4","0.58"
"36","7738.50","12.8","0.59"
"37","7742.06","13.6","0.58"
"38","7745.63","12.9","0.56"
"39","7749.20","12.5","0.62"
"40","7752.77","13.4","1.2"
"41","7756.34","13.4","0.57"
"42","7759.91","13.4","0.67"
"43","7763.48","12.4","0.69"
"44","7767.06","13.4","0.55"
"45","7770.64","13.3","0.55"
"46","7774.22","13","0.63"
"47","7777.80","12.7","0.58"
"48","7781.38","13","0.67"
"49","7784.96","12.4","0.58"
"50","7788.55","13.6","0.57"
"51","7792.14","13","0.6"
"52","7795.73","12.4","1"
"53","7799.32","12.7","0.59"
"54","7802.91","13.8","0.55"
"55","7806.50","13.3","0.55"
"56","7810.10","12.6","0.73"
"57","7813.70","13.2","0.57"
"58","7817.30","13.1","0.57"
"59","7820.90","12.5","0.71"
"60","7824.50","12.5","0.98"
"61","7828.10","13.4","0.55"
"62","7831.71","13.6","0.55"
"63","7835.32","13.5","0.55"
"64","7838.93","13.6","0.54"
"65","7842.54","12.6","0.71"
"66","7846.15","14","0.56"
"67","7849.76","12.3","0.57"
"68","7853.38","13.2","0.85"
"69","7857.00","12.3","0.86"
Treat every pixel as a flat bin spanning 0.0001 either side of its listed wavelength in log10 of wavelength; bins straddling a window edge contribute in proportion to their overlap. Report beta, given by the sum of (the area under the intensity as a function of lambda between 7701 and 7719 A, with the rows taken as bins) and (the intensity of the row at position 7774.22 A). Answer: 240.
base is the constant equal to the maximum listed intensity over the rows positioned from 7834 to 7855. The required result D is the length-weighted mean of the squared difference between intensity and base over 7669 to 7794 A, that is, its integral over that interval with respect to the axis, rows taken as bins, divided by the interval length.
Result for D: 1.16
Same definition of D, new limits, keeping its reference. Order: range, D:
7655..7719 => 1.37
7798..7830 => 1.16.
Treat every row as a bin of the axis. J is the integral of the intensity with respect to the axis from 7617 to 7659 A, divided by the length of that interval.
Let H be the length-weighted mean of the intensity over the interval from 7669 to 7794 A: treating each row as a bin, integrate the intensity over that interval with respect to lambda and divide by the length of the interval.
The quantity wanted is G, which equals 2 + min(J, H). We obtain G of 15.0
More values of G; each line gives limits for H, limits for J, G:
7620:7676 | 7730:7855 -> 15.1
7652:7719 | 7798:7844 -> 15.0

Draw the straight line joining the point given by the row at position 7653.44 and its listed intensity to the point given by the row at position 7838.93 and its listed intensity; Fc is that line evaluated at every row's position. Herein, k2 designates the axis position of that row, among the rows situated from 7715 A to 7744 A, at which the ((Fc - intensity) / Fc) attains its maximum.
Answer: 7727.81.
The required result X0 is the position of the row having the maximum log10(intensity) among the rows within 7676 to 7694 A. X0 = 7685.23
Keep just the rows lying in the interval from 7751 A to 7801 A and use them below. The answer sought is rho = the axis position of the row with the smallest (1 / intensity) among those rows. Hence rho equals 7788.55 A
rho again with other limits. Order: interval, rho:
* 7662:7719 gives 7685.23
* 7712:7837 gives 7724.26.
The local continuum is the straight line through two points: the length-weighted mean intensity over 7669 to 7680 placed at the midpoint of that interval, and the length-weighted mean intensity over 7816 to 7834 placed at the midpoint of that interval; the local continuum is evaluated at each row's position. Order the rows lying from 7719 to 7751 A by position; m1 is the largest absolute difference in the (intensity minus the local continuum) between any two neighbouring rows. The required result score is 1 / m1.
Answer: 0.77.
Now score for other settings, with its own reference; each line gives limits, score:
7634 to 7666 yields 0.40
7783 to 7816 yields 0.83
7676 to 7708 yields 0.77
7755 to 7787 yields 1.00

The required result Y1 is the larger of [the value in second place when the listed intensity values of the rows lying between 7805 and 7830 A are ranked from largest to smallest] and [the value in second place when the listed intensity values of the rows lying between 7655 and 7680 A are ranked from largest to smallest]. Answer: 13.6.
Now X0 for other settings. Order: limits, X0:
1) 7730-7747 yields 7742.06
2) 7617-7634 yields 7632.32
